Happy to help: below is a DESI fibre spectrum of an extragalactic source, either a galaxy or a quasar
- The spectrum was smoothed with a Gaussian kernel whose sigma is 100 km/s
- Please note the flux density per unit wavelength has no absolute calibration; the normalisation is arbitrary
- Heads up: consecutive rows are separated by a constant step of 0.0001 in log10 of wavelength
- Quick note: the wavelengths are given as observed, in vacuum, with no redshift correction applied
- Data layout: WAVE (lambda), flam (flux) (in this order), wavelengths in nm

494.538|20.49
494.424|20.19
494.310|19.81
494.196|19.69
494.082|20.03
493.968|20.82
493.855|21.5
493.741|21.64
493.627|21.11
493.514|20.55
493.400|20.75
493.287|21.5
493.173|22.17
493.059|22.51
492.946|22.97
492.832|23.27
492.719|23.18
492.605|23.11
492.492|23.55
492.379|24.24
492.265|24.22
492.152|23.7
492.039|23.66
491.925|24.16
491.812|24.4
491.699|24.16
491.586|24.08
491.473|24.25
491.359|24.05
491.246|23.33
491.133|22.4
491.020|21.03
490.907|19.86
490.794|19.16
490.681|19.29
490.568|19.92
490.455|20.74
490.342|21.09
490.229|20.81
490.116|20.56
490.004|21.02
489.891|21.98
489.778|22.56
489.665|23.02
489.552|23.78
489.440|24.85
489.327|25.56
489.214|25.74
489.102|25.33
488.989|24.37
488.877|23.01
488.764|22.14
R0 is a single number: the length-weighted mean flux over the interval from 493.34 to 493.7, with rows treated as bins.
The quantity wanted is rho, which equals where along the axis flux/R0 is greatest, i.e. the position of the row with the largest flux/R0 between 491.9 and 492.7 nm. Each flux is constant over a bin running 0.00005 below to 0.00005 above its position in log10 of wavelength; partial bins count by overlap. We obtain 492.379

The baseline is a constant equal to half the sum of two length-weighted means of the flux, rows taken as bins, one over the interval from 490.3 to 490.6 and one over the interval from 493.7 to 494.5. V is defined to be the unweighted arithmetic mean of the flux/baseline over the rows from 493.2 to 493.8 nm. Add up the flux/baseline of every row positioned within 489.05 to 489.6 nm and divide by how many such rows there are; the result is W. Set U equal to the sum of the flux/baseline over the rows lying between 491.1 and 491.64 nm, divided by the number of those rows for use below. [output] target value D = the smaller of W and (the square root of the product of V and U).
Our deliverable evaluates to 1.087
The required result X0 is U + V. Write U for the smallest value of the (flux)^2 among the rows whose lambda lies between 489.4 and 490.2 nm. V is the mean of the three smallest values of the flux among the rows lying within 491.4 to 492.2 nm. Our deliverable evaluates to 447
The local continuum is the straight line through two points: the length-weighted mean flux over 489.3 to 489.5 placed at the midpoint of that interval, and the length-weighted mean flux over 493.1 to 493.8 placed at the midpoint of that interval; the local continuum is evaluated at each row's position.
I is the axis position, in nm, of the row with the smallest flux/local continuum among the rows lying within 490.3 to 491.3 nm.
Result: 490.794 nm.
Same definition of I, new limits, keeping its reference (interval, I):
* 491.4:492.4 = 491.586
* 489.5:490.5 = 490.116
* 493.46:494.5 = 494.196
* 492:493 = 492.039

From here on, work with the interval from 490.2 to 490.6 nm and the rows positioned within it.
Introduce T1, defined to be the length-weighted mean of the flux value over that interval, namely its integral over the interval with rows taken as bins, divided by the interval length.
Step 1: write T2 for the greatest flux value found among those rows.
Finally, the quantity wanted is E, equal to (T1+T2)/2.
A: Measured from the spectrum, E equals 20.9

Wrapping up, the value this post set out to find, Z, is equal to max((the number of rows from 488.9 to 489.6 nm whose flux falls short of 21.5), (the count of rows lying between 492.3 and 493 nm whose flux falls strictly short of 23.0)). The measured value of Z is 1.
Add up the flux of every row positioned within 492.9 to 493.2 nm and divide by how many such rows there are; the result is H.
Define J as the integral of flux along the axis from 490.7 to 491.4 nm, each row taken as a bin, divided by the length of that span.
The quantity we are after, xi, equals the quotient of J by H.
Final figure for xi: 0.95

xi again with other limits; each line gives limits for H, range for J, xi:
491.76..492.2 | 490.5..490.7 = 0.82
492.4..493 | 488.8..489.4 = 1.06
